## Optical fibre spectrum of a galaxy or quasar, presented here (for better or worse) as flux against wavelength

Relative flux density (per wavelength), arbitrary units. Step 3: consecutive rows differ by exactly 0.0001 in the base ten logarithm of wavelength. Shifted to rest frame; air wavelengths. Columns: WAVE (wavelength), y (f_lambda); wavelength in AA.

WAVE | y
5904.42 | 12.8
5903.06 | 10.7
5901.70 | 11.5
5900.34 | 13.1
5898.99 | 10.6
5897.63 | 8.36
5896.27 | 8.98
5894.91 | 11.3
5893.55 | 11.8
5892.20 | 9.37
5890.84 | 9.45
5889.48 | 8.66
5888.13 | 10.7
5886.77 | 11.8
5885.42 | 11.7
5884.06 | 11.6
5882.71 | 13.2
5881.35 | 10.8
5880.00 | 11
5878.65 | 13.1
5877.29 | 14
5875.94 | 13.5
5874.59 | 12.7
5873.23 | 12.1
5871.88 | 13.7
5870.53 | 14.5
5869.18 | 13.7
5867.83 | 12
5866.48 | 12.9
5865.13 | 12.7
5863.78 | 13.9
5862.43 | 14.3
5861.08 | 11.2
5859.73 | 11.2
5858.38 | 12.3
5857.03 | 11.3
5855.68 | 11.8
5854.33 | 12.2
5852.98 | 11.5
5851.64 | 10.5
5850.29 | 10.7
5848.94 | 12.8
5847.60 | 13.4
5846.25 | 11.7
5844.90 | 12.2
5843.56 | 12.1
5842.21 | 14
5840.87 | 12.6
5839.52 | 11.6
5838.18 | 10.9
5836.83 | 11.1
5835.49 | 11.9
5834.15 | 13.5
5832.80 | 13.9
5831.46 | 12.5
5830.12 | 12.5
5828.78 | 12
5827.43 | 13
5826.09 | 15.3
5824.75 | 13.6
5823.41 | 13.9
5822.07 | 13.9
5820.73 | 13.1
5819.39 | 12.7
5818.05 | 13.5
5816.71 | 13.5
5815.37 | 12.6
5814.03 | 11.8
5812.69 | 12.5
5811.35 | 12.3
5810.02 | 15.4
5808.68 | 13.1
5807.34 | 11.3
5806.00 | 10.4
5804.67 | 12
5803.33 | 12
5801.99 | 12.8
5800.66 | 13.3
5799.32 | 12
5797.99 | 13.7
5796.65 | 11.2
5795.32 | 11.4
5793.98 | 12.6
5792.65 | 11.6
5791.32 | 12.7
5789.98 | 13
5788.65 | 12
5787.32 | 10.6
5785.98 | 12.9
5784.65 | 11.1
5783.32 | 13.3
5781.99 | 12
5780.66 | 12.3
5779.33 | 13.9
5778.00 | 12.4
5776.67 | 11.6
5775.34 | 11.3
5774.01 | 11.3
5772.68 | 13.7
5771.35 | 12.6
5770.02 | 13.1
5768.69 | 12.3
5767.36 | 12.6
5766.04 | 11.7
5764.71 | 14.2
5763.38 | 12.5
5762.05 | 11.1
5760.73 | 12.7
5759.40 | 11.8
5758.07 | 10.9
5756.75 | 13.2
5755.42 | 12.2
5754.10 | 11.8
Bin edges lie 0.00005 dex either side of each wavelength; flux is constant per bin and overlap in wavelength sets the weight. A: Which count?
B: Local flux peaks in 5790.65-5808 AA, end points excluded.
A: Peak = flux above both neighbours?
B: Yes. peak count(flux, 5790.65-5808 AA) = 3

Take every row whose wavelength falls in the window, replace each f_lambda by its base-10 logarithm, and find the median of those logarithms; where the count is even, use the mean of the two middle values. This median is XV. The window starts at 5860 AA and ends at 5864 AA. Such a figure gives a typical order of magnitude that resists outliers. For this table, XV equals 1.14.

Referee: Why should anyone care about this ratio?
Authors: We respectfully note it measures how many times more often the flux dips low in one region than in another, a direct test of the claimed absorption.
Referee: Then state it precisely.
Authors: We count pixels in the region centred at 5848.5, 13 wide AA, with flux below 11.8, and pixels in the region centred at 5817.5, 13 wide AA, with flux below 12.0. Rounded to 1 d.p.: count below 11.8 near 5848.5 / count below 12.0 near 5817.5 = 4.0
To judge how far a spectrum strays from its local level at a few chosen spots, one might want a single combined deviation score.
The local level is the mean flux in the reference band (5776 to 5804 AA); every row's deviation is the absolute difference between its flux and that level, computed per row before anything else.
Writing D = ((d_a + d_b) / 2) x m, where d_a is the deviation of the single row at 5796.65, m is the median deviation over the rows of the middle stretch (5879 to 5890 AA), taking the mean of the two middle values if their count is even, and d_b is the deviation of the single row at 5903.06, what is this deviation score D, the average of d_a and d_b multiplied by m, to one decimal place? 1.5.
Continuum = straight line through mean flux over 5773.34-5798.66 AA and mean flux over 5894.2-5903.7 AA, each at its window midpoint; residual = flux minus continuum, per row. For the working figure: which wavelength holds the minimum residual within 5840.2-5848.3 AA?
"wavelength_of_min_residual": 5846.25 AA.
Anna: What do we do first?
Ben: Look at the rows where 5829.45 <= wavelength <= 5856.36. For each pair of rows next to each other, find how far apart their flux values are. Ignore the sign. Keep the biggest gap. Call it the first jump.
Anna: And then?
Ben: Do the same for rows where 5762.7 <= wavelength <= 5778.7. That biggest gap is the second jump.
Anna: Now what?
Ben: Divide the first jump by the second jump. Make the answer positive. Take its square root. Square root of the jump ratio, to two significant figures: 0.92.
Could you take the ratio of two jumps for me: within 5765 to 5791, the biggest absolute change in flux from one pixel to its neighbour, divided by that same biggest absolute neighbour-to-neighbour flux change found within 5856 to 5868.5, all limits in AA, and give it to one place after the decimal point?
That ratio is 0.8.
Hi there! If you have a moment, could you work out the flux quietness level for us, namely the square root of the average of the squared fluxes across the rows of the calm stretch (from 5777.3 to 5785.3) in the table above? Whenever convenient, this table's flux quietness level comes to 12.5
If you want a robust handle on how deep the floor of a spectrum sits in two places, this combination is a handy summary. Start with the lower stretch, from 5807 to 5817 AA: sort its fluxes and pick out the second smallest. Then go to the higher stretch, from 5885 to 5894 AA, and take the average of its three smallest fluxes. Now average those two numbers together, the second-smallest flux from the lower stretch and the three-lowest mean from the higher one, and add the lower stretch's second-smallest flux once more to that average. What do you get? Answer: 22.3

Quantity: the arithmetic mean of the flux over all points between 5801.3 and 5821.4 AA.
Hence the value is 12.6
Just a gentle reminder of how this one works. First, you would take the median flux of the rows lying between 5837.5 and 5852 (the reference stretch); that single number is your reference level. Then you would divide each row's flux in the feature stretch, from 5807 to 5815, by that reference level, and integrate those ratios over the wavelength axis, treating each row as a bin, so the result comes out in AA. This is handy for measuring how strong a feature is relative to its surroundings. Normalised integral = 8 AA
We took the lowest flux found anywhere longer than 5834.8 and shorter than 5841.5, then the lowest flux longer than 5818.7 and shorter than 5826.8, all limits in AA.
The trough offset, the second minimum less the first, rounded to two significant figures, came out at 1.8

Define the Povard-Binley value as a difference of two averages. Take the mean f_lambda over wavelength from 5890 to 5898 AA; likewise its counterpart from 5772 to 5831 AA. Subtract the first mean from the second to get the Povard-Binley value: 3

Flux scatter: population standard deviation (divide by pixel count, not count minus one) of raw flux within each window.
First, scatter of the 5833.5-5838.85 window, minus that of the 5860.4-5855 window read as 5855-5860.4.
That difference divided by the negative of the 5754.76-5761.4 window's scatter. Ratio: -0.7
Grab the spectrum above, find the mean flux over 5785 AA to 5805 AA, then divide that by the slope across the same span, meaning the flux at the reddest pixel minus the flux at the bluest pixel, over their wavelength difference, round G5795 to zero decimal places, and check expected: -254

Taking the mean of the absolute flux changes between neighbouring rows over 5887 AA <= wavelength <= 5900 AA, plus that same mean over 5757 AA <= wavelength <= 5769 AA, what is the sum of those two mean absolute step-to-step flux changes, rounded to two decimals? 2.65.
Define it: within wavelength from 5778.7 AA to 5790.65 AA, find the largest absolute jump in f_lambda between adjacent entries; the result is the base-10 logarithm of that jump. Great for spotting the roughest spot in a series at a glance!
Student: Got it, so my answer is 0.36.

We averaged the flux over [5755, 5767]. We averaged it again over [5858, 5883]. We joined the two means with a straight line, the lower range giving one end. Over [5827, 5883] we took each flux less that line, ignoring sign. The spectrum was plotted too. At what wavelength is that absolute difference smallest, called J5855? 5840.87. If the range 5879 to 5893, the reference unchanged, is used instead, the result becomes 5882.71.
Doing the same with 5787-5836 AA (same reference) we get 5812.69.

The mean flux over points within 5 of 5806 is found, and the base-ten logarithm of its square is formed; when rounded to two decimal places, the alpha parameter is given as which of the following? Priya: 2.19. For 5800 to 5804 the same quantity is 2.21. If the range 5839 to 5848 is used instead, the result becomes 2.19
